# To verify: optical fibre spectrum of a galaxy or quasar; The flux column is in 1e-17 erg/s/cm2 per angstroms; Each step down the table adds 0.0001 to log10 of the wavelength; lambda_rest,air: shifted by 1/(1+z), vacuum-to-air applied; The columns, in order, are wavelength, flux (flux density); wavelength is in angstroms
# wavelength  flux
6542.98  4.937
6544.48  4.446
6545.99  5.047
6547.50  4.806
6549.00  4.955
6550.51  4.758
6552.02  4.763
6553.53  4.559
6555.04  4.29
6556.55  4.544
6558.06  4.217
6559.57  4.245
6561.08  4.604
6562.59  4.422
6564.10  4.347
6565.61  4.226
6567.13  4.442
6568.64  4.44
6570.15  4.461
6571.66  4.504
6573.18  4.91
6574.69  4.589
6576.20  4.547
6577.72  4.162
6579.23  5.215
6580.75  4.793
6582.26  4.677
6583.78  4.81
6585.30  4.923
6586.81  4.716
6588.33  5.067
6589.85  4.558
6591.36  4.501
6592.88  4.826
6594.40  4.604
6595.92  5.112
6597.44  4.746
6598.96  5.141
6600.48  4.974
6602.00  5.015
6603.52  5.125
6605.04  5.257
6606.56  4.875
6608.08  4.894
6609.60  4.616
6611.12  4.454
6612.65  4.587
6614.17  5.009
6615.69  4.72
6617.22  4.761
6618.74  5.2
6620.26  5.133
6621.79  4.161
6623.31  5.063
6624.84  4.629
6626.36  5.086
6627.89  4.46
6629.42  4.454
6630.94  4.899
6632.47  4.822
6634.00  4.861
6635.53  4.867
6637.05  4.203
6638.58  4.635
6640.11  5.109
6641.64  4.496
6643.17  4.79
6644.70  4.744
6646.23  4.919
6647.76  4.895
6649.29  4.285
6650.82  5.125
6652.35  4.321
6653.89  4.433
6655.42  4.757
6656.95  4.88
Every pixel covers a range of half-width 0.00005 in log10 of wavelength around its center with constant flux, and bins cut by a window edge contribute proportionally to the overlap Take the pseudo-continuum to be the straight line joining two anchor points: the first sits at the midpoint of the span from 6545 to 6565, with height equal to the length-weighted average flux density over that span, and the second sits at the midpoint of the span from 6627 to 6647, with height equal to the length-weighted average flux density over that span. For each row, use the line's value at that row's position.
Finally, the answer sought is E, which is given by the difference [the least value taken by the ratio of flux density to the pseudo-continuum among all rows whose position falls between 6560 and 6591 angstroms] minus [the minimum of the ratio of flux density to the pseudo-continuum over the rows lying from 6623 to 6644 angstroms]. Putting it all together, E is 0.010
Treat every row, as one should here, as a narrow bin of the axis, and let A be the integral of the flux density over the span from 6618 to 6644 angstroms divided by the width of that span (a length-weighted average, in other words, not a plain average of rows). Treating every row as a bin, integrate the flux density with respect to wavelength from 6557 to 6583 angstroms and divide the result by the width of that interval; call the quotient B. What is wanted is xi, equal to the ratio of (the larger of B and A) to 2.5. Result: 1.903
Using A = 4.76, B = 4.52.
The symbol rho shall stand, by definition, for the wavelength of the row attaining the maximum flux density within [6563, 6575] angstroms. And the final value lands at 6573.18 angstroms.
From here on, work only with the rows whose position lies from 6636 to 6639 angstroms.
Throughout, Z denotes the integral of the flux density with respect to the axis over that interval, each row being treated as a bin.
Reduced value 13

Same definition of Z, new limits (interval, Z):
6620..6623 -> 14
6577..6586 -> 43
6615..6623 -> 38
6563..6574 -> 49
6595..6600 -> 25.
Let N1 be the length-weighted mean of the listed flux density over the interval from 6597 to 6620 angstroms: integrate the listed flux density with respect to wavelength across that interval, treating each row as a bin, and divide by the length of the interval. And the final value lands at 4.90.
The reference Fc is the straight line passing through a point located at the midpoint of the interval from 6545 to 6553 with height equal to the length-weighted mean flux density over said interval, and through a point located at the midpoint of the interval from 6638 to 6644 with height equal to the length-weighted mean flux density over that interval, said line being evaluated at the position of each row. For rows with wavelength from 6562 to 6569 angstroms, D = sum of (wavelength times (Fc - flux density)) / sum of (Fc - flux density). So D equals 6565.5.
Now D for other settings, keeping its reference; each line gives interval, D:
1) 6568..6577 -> 6571.7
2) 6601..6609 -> 6604.4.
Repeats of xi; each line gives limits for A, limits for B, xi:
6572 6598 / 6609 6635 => 1.904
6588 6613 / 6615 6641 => 1.938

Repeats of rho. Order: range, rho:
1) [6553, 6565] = 6561.08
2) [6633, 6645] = 6640.11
